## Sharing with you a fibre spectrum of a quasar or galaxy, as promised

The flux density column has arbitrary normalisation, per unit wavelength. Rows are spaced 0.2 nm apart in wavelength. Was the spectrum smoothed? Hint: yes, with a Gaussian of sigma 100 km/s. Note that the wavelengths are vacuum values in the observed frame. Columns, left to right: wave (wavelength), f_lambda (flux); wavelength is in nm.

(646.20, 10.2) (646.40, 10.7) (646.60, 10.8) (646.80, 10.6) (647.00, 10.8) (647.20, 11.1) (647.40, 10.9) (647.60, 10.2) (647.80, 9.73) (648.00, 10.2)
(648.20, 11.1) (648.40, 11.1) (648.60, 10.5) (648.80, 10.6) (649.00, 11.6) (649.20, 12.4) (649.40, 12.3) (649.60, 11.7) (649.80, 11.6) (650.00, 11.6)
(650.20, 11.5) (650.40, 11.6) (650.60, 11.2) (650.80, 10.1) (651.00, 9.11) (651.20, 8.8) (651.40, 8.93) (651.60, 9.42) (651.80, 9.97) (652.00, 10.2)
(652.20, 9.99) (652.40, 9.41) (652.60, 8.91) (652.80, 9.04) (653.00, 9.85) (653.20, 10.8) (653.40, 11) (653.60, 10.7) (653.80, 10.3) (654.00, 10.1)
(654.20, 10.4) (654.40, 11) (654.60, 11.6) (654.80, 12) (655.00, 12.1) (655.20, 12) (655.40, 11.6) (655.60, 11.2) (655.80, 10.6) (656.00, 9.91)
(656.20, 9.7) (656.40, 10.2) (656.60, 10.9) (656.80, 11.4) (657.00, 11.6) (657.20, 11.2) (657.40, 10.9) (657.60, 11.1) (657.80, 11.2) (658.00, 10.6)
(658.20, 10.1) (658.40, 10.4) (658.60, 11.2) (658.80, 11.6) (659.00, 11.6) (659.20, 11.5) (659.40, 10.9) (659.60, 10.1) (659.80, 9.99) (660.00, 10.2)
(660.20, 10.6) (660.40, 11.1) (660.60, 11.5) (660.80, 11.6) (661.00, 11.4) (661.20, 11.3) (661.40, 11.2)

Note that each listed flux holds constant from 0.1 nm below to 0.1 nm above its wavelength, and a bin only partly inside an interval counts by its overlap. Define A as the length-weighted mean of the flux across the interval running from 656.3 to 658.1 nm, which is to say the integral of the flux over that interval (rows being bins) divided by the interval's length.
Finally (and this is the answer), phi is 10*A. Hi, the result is 110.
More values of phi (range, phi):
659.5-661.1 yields 108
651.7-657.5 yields 106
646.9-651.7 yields 108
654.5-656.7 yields 111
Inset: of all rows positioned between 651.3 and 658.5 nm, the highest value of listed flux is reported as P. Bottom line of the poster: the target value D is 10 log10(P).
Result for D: 10.8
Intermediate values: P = 12.1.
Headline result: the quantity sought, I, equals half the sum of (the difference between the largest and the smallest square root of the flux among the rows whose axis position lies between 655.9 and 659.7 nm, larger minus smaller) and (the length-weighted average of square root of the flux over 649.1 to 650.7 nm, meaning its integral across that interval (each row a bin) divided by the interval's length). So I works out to 1.86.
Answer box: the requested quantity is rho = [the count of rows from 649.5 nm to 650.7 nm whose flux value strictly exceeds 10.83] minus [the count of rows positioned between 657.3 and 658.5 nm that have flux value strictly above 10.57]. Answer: 2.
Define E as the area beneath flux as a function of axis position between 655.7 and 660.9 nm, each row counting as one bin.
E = 56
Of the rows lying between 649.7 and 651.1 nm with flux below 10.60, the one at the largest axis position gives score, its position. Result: 651.00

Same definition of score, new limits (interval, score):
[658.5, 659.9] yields 659.80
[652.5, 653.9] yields 653.80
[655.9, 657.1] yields 656.40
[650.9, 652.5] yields 652.40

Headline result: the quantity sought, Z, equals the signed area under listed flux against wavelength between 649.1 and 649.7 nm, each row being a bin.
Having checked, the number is 7.3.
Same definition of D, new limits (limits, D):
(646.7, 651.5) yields 10.9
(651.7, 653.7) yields 10.4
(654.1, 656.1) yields 10.8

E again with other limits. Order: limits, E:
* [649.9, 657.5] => 80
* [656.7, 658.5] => 20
